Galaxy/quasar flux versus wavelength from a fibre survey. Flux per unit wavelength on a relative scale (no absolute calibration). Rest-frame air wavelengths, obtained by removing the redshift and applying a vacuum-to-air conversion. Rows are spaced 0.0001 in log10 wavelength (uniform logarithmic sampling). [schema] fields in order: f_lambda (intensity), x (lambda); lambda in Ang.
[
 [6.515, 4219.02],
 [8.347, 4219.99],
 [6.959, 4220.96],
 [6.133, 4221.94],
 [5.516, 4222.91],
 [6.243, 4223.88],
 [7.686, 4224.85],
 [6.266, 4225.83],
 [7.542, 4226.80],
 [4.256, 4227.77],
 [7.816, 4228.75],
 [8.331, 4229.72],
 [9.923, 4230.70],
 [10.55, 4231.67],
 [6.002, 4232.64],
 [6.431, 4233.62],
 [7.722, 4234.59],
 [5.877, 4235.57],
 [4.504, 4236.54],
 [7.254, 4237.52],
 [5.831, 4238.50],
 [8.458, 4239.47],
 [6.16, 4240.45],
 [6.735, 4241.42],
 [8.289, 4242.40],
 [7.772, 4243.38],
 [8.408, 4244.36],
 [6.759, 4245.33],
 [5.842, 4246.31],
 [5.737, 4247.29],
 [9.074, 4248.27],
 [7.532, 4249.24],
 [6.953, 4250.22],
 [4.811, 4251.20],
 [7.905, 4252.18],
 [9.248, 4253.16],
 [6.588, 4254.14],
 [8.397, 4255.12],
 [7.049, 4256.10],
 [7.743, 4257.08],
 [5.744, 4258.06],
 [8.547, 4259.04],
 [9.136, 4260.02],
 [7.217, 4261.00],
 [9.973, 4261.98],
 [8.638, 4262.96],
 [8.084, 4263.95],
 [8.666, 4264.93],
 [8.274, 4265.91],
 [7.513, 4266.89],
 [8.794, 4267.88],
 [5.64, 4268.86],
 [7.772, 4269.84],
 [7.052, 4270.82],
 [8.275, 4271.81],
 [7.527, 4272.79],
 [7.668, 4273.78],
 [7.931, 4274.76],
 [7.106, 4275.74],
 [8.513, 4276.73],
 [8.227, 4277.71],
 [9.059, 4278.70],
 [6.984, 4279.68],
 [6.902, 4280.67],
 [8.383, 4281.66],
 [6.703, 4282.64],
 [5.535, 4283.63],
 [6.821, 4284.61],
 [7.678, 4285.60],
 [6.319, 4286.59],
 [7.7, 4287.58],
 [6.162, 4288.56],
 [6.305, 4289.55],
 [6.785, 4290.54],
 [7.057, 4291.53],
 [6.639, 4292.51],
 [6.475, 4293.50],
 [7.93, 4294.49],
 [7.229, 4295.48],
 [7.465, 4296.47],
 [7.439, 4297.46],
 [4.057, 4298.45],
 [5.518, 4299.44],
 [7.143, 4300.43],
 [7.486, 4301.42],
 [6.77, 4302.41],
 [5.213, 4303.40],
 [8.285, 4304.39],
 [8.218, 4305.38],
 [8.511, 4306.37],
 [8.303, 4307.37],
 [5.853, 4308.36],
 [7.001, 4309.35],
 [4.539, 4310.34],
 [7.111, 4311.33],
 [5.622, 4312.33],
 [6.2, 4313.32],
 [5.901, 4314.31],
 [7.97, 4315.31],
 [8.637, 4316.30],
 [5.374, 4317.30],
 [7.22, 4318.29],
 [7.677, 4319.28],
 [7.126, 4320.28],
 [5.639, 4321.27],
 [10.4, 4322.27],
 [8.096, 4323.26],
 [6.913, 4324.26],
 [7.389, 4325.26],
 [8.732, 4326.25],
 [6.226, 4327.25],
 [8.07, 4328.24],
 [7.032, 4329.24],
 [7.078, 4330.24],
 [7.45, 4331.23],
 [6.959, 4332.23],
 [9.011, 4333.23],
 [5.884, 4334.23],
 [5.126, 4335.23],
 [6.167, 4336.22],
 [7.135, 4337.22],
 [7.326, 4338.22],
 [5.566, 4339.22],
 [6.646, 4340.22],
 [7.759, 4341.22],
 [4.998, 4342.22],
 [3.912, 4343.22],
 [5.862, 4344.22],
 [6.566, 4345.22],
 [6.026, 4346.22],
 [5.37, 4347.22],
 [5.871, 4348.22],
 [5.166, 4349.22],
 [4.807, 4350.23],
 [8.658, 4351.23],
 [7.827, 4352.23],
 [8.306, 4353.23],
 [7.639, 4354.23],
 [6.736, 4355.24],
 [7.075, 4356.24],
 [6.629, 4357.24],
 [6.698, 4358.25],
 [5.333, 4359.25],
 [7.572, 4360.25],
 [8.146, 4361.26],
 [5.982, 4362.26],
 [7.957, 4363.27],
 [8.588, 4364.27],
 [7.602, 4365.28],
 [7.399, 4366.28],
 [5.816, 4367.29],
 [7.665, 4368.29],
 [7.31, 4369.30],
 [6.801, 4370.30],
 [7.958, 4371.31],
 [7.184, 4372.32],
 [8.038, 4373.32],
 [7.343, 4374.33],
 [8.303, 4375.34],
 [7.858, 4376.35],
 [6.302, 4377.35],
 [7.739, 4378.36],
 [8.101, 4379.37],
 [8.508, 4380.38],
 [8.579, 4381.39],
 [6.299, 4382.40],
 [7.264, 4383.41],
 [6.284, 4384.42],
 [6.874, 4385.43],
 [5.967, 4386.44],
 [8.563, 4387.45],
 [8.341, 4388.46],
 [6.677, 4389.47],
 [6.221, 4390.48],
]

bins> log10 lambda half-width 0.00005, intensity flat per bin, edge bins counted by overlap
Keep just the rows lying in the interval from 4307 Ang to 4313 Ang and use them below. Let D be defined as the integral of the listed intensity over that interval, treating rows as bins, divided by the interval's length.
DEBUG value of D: 6.36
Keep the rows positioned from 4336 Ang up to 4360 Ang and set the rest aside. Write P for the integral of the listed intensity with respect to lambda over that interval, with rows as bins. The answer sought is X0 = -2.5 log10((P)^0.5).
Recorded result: -2.74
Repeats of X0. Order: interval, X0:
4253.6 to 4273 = -2.73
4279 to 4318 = -3.03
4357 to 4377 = -2.71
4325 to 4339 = -2.50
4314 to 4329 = -2.56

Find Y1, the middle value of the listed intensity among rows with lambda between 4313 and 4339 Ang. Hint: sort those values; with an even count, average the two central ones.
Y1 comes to 7.13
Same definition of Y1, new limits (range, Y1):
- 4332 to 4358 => 6.60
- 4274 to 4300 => 7.02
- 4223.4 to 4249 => 7.01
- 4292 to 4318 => 7.06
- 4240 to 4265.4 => 7.76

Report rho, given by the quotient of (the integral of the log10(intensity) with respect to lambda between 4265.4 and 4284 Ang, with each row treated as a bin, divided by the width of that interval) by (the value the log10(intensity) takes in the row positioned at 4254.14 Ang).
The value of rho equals 1.07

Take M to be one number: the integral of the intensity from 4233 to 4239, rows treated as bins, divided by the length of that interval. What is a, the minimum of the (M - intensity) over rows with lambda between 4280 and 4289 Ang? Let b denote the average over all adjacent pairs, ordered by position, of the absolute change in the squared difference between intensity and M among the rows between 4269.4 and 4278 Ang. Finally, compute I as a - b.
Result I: -4.2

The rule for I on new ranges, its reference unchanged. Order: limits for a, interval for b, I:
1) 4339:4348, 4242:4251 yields -4.4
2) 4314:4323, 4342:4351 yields -5.7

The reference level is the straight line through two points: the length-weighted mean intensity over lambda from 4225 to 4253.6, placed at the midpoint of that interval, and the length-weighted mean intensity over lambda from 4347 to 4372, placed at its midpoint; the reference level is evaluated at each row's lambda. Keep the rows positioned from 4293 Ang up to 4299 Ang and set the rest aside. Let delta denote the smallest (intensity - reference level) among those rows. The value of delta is -3.0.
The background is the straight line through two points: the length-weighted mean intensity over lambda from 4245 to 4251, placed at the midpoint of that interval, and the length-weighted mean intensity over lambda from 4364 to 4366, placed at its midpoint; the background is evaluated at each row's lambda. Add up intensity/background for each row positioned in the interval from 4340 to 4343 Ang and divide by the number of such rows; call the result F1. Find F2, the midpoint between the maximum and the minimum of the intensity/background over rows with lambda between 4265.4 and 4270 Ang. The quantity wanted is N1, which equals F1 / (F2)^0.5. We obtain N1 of 0.83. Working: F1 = 0.84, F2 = 1.02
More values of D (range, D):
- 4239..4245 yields 7.61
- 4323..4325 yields 7.39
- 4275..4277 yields 7.74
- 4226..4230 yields 6.87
